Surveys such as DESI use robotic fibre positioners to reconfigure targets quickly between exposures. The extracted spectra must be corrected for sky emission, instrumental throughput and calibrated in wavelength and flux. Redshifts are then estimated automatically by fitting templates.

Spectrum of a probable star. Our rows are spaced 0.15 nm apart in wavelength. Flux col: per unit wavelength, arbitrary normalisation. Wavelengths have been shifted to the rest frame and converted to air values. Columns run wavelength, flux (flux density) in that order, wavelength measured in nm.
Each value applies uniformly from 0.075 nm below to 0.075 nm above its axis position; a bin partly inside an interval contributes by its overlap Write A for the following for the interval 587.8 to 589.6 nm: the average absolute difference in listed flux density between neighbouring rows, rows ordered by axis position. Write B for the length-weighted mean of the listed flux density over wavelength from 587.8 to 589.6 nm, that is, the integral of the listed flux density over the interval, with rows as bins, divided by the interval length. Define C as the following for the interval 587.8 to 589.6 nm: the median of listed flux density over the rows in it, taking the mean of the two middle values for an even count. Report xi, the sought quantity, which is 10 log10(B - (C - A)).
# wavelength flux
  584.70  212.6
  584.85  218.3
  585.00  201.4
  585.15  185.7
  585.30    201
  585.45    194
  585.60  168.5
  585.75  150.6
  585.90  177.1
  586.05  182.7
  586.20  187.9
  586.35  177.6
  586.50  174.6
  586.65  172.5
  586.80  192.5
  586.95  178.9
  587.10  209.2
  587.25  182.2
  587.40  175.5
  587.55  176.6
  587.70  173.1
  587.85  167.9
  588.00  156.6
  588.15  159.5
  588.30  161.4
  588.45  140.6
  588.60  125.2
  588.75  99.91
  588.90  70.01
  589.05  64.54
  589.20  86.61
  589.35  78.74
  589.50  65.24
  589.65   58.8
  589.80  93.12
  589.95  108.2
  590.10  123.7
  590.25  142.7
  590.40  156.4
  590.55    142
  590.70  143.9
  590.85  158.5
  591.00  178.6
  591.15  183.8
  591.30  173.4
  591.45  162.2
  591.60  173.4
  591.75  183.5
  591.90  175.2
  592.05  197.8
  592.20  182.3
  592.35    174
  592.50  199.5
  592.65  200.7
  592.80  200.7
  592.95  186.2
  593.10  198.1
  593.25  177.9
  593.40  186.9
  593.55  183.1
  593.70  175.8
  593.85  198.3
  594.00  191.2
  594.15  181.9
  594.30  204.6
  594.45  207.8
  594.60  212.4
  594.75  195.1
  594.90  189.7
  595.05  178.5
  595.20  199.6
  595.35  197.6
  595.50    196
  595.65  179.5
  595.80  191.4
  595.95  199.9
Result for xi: 11.7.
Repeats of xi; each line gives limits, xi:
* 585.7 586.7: 8.5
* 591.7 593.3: 11.9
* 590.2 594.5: 9.7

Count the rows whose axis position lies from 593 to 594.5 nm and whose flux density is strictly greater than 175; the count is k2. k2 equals 10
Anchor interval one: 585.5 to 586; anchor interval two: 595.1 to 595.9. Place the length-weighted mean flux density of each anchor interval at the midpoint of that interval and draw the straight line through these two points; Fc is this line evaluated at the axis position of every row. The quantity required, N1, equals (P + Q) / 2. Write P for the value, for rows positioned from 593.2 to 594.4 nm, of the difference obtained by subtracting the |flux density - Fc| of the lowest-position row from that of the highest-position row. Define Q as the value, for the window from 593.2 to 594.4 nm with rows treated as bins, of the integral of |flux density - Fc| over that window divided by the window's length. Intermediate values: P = 6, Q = 8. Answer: 7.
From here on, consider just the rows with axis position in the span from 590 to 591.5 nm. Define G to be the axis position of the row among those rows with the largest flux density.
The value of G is 591.15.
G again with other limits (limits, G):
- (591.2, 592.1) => 592.05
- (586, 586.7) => 586.20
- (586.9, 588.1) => 587.10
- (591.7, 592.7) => 592.65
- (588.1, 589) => 588.30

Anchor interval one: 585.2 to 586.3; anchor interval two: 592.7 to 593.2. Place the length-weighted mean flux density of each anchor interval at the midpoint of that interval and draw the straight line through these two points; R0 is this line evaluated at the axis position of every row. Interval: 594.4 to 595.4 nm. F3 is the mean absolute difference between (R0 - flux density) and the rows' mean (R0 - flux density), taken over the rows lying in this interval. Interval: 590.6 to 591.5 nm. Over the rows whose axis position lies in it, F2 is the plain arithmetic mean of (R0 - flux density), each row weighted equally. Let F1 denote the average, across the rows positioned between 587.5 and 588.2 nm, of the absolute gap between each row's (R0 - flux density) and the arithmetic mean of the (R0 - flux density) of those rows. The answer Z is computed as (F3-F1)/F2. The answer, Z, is 0.04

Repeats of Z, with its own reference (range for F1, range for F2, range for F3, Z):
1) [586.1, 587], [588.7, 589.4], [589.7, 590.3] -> 0.09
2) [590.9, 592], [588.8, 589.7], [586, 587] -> 0.00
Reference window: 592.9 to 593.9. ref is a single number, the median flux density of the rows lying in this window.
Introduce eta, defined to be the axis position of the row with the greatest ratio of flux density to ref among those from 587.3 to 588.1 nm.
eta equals 587.55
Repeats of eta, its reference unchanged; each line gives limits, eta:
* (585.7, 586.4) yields 586.20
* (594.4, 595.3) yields 594.60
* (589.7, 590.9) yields 590.85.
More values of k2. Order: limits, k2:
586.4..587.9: 6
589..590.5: 0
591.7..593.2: 9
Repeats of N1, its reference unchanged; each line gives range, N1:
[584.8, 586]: -10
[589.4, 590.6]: -3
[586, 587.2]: 19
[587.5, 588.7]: 32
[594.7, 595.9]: 2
